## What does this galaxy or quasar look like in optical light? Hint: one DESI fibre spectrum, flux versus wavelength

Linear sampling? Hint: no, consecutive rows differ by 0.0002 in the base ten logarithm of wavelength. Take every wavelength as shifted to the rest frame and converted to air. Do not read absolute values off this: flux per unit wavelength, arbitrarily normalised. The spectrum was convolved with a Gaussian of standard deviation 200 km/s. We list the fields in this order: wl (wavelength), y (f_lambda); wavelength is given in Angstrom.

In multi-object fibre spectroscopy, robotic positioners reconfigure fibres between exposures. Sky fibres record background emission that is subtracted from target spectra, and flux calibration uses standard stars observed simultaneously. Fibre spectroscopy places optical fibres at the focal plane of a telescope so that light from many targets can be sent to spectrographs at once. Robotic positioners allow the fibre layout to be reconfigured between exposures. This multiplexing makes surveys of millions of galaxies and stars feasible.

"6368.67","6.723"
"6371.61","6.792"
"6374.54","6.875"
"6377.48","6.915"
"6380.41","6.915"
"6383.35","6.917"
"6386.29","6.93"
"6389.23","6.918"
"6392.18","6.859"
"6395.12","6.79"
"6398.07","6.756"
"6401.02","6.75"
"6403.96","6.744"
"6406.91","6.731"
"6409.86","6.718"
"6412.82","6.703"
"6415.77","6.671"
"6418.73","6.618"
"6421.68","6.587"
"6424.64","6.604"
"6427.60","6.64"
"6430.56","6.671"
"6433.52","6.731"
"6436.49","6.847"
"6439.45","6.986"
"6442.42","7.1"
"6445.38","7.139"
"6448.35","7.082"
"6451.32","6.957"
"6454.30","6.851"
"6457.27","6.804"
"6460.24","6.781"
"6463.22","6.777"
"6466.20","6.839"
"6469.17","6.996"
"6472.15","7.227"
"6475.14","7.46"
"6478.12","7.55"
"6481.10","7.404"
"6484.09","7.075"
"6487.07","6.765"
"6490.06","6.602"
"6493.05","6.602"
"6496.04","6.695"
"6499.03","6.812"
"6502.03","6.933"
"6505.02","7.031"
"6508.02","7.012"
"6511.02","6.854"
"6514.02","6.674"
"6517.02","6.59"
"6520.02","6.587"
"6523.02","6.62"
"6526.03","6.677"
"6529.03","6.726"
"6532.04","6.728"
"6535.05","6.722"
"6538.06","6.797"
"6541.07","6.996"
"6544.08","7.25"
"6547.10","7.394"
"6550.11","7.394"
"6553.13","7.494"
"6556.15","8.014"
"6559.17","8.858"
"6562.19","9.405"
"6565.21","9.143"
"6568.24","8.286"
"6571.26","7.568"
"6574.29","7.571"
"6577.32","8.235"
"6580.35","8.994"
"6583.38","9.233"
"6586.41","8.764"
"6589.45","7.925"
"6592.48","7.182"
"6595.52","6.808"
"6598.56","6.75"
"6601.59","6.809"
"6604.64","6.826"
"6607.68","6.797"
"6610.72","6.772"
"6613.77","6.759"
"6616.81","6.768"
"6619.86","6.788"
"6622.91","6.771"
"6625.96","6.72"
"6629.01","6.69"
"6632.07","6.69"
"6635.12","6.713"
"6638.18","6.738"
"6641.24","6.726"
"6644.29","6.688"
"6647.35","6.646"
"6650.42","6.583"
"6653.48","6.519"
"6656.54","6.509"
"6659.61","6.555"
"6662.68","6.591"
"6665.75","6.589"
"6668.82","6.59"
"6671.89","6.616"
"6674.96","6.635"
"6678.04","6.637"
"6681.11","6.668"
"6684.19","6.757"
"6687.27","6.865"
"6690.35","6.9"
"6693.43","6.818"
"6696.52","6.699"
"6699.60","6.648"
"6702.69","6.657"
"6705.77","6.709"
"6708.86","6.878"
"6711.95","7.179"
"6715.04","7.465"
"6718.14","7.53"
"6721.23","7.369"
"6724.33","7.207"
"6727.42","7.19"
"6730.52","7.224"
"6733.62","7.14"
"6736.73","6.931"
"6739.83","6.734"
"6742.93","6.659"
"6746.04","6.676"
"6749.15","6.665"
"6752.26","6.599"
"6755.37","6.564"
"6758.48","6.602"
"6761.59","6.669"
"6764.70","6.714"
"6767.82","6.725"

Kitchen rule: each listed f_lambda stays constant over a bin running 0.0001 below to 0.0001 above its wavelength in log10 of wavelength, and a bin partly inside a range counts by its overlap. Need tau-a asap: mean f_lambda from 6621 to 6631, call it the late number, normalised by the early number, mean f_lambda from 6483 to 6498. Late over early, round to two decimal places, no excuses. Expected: 1.00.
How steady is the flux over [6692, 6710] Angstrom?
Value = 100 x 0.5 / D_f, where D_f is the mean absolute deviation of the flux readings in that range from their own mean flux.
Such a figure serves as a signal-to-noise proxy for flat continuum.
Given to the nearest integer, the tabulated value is 663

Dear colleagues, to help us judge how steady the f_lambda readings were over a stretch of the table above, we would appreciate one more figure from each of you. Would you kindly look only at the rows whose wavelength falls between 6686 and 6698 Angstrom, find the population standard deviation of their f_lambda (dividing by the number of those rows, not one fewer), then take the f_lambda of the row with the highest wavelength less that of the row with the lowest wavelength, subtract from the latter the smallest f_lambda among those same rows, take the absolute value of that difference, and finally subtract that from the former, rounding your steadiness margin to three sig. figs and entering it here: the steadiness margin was -6.79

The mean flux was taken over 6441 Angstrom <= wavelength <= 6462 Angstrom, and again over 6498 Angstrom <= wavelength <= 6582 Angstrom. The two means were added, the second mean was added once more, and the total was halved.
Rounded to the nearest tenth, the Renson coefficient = 10.9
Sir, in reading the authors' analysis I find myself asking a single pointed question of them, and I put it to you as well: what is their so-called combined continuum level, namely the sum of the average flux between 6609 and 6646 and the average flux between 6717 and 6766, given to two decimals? 13.64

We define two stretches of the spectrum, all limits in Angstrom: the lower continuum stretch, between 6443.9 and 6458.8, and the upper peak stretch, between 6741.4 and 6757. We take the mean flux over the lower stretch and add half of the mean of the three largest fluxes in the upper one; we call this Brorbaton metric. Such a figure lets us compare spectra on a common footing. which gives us 10.3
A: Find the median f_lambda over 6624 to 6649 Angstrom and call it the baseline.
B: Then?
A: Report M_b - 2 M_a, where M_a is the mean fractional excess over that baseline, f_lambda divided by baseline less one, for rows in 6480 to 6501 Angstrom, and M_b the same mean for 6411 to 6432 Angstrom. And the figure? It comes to -0.05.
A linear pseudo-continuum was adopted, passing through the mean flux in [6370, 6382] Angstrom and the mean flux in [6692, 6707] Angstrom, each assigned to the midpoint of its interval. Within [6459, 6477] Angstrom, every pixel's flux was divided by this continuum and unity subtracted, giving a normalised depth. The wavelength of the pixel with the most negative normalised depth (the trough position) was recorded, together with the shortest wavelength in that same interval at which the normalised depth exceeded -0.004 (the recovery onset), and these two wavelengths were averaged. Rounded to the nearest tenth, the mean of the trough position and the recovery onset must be 6464.7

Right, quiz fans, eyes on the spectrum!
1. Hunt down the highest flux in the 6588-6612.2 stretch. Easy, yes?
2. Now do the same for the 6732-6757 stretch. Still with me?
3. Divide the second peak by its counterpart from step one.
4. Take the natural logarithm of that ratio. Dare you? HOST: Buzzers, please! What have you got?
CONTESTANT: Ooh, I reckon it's -0.10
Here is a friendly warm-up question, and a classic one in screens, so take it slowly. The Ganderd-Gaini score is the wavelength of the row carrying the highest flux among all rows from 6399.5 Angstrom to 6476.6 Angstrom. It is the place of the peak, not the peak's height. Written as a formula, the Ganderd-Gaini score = 6475.14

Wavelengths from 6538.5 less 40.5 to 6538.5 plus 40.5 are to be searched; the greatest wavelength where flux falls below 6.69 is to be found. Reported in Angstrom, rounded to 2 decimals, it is 6526.03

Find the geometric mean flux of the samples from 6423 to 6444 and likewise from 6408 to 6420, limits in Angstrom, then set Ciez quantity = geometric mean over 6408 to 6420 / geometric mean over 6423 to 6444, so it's 0.98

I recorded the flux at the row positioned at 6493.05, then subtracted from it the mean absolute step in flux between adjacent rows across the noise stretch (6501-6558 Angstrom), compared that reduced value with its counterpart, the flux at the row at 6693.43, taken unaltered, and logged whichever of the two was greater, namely 6.82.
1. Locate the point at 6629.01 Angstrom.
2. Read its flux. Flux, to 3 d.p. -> 6.690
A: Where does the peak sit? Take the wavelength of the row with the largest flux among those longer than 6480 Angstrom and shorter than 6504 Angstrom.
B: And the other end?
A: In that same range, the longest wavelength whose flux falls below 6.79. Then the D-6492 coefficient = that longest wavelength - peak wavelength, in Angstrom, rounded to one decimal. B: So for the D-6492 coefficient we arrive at 14.9 Angstrom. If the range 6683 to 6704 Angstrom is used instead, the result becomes 12.3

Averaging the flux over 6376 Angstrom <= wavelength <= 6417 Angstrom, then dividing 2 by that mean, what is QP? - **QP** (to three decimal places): 0.294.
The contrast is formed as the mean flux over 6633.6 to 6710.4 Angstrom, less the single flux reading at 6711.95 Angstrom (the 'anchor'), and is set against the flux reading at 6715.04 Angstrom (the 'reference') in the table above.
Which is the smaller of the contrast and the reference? -0.50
